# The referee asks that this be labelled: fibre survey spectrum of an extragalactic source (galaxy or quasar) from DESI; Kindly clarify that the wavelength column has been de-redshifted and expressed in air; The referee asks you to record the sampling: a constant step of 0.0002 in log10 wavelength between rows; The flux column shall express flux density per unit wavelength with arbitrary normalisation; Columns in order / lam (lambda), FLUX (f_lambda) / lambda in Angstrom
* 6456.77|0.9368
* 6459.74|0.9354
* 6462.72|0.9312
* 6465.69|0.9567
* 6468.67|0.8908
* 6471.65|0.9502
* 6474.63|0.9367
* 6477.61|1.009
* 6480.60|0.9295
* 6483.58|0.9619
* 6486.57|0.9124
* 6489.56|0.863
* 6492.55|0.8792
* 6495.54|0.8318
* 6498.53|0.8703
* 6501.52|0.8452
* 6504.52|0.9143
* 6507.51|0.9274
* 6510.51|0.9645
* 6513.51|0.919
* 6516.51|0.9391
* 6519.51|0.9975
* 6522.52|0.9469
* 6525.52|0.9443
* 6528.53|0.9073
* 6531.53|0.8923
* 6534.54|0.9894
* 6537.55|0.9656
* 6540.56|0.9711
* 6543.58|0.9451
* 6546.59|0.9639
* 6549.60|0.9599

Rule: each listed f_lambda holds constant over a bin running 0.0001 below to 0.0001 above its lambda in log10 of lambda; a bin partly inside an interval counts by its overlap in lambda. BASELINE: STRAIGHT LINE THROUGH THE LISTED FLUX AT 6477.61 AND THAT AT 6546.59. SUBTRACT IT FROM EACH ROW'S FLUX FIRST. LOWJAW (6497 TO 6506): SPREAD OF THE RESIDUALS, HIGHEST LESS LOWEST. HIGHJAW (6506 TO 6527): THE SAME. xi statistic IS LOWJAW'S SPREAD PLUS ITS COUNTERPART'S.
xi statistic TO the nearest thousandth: 0.153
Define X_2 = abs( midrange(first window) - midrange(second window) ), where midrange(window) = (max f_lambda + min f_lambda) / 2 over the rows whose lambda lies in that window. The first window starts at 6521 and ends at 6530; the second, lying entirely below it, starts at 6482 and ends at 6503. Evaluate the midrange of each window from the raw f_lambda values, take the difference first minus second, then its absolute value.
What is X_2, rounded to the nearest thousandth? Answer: 0.030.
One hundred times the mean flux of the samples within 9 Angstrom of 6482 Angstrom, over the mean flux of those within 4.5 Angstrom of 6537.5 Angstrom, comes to 95.9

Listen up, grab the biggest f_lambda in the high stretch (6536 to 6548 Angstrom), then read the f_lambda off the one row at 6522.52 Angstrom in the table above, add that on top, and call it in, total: 1.918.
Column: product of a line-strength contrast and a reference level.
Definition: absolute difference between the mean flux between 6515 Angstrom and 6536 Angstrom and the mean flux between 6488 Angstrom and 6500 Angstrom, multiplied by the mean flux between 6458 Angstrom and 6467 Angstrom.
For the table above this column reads 0.079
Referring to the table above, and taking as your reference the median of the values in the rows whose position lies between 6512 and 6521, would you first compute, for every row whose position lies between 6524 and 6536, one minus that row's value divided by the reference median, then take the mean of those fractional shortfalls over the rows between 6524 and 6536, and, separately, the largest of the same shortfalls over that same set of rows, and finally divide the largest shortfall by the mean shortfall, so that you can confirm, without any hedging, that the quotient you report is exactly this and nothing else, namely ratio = 8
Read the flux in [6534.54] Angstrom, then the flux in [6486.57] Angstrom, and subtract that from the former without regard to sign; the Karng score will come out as 0.08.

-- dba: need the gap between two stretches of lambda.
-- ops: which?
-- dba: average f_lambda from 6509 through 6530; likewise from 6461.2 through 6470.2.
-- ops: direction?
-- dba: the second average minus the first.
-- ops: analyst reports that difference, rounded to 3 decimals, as -0.019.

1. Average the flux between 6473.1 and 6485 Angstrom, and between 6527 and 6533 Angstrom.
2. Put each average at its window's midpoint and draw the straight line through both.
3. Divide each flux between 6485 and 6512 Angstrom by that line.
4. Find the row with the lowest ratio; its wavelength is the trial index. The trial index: 6495.54 Angstrom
